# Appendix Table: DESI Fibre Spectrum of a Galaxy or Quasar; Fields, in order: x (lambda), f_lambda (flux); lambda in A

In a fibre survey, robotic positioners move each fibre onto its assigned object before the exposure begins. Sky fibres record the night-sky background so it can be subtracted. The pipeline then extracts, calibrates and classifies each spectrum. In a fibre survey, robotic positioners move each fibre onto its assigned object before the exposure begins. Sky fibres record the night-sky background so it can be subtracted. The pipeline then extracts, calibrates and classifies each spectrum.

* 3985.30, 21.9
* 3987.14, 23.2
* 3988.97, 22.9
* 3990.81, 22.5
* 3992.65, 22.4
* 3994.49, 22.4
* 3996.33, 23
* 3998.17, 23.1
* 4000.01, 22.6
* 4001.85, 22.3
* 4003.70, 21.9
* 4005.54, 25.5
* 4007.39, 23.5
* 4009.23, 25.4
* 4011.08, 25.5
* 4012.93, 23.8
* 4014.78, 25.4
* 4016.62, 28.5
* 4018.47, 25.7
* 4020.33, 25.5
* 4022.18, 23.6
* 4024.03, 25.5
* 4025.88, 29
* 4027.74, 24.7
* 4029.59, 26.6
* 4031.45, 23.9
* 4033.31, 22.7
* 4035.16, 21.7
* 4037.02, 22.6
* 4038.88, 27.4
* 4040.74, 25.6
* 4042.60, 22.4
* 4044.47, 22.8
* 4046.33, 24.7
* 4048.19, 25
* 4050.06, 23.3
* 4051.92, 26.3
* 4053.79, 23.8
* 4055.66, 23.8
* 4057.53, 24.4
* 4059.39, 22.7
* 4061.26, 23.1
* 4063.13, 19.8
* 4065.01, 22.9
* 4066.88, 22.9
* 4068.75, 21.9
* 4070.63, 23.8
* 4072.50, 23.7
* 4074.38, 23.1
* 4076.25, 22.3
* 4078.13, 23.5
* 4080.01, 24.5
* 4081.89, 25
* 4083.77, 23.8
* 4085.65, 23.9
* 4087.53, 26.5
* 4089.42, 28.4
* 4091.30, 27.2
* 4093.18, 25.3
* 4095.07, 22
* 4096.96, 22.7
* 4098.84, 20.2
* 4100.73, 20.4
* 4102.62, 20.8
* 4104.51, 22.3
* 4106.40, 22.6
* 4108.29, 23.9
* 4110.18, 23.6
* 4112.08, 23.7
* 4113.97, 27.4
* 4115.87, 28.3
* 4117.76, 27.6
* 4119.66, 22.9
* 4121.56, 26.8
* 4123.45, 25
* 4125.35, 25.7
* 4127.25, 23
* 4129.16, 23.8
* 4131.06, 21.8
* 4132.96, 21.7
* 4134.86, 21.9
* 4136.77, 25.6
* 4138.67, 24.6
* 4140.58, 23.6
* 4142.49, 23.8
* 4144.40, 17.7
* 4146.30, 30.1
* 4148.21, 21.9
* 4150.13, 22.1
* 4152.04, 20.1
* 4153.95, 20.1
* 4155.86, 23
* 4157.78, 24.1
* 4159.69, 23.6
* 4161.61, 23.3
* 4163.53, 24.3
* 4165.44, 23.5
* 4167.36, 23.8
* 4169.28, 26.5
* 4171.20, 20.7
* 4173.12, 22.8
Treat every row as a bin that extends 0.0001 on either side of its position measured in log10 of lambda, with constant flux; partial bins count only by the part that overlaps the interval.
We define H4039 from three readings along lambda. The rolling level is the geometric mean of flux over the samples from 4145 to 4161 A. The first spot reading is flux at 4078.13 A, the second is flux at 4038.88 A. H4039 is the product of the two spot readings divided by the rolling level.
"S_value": 28.1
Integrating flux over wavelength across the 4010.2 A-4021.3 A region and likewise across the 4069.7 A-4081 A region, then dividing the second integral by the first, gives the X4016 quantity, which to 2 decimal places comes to 0.93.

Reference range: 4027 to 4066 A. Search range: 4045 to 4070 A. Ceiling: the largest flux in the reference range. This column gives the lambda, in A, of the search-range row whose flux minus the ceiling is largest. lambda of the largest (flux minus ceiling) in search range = 4051.92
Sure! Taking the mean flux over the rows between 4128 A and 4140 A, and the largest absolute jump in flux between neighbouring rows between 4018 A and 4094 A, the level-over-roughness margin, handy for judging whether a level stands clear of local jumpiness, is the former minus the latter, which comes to 18.4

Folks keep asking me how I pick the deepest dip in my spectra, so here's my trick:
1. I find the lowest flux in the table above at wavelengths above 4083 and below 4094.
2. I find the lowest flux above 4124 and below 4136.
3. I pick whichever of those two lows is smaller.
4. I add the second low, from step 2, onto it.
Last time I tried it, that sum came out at 43.4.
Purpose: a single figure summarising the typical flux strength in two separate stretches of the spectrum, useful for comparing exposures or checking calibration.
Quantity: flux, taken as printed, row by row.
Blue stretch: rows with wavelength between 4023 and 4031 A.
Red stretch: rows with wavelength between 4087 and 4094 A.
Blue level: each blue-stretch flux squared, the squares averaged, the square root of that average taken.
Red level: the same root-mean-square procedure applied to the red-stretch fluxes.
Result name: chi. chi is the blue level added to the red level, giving 53.4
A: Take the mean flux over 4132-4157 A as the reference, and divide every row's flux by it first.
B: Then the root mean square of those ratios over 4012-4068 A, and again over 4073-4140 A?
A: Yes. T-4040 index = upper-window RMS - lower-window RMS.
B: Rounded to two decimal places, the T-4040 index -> -0.01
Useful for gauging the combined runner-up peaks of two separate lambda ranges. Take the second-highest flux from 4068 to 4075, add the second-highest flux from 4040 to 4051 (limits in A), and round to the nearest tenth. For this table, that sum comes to 48.7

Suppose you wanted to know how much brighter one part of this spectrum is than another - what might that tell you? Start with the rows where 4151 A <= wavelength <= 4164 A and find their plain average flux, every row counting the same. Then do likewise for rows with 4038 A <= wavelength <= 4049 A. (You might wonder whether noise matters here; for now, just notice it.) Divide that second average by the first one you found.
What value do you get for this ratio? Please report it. 1.09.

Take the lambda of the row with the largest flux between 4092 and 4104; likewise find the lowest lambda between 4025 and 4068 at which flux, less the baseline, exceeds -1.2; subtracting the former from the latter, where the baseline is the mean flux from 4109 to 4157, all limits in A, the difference -67.3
